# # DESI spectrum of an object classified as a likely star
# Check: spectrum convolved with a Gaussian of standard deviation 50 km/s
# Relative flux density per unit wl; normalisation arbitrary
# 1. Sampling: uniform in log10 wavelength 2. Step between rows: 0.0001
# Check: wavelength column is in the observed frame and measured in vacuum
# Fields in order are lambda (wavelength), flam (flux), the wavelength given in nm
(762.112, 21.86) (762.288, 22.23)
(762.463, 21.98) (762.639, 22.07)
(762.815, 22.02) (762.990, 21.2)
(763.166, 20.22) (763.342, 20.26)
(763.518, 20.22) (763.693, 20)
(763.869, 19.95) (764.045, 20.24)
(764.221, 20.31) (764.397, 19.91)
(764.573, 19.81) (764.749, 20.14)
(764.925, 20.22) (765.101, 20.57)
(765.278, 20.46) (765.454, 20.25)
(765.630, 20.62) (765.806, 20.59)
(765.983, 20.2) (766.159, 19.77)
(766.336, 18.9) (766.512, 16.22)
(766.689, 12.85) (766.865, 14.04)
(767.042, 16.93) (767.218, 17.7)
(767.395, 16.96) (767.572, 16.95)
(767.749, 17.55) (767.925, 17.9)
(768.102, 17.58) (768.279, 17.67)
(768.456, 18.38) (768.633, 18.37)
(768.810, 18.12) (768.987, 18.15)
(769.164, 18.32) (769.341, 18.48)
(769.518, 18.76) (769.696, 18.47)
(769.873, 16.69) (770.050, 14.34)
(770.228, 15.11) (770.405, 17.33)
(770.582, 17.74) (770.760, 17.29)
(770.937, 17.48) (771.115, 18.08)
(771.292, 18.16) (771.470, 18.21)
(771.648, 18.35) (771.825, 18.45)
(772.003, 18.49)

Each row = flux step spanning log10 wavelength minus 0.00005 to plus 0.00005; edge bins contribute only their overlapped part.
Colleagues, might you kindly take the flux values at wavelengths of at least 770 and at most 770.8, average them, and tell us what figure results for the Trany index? 16.4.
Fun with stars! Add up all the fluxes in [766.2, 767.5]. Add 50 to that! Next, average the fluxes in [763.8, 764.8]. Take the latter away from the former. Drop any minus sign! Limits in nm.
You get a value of 144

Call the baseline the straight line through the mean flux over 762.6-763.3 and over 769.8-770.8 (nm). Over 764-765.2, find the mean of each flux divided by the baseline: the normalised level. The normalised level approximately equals 1.00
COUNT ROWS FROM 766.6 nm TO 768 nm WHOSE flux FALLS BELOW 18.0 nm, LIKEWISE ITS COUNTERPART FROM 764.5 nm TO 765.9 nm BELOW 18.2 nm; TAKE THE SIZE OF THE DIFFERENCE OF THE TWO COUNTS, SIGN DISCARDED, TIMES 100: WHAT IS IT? 800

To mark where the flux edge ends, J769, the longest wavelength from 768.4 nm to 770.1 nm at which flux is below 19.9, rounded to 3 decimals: 770.050 nm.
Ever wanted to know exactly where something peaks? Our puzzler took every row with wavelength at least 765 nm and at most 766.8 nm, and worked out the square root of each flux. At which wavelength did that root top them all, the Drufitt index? 765.630 nm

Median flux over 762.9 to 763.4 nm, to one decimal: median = 20.3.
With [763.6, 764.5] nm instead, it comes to 20.0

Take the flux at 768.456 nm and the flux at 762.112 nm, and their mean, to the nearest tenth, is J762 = 20.1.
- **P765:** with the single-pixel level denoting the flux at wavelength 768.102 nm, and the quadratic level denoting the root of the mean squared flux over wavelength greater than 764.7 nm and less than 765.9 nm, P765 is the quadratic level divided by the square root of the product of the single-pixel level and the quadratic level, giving 1.08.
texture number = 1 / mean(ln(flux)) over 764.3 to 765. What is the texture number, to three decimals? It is 0.334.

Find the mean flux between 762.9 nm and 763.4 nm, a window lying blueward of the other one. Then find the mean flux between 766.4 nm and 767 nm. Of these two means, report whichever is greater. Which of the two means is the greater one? 20.6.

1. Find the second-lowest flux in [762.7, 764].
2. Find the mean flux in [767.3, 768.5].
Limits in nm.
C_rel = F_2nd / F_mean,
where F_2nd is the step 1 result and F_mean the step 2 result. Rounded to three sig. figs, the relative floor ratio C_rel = 1.14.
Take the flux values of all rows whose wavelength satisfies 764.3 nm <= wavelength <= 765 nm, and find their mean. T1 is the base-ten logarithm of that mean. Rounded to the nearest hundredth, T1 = 1.30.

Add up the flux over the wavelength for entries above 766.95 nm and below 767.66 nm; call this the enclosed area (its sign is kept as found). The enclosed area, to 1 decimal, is 12.1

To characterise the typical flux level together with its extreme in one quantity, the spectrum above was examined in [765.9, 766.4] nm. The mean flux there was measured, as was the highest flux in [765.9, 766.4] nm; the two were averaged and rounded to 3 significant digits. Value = 19.9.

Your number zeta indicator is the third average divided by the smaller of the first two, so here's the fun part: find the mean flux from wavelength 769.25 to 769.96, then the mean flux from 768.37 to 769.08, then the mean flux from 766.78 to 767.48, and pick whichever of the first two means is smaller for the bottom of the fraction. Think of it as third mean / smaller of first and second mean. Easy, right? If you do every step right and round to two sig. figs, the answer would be 0.91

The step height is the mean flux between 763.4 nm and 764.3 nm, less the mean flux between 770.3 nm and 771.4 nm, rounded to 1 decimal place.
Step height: 2.5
